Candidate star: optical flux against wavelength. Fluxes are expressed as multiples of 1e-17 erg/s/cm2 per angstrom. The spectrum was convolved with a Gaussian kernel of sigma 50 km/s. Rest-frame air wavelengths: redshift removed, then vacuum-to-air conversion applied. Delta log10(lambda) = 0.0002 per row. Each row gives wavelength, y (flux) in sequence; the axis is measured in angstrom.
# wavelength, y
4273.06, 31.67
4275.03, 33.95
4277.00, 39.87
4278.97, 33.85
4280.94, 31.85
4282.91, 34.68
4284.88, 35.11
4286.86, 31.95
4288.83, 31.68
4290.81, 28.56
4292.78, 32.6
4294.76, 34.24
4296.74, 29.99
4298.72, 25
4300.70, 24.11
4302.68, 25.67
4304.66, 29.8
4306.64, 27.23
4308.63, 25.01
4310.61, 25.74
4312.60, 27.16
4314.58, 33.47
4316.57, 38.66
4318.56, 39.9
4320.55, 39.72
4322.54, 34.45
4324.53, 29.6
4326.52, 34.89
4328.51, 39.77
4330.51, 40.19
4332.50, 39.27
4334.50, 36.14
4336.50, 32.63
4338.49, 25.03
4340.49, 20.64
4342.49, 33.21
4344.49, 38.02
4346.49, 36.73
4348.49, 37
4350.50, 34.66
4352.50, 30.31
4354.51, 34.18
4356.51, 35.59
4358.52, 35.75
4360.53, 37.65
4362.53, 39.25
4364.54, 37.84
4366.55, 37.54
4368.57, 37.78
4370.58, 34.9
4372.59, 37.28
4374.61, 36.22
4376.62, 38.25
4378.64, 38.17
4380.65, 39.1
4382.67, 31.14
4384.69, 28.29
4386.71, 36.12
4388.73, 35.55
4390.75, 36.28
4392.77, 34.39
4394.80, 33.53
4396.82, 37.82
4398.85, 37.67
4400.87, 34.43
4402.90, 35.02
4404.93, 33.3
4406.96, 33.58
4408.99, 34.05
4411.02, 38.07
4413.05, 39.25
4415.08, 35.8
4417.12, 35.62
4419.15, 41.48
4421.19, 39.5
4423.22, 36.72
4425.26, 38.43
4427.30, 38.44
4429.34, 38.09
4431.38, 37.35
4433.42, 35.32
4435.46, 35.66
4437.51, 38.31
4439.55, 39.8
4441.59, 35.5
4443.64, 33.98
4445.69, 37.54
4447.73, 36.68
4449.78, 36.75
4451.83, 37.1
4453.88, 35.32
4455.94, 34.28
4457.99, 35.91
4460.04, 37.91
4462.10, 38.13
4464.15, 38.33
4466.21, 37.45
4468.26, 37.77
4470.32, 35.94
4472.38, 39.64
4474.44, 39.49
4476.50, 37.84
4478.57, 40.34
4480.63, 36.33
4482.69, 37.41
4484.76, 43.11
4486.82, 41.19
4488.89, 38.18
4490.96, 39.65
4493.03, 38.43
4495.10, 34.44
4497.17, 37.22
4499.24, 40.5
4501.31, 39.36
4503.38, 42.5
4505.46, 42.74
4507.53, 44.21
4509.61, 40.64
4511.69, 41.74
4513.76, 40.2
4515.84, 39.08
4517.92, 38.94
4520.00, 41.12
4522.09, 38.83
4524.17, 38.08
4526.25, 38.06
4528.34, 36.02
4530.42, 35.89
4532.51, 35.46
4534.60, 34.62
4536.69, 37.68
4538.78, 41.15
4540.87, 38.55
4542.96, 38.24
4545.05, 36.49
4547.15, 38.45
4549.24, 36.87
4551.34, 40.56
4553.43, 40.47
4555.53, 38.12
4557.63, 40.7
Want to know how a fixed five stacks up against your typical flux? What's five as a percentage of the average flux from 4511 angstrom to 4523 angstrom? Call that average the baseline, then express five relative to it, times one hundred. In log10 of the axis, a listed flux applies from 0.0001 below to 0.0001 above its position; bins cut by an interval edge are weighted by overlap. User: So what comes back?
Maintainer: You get 12.5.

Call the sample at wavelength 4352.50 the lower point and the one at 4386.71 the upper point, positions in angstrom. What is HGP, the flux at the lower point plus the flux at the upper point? 66.4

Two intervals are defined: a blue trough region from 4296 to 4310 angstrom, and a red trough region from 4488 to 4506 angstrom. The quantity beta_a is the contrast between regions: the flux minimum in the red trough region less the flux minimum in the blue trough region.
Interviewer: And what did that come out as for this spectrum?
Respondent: 10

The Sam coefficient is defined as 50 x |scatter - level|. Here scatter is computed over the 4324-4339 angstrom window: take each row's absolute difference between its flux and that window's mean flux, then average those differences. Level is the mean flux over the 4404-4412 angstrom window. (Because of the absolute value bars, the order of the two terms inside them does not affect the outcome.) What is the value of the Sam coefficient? 1527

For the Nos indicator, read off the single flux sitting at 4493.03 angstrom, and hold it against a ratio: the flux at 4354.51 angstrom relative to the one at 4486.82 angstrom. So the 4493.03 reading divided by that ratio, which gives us 46.3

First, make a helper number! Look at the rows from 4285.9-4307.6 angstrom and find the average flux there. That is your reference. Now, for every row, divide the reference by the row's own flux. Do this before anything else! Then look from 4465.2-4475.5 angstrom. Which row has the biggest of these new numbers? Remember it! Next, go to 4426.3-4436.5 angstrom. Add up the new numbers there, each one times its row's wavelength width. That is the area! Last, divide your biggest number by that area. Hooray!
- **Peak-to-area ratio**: 0.101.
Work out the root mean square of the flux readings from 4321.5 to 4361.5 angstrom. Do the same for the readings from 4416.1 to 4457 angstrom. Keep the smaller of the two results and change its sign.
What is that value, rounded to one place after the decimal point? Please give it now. -34.6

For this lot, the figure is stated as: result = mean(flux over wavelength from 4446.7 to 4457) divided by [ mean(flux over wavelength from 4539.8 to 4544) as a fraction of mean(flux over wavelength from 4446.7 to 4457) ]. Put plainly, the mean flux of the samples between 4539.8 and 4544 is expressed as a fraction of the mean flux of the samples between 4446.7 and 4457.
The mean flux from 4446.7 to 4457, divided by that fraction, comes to 34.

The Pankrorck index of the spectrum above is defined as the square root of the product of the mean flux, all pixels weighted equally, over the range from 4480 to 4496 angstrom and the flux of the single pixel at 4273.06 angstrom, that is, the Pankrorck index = 35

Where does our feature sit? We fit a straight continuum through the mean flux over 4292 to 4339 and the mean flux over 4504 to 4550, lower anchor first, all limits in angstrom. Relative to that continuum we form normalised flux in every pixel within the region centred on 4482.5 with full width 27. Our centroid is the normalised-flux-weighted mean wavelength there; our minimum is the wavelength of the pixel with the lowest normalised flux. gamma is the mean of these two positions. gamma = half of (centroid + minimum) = 4488.9 angstrom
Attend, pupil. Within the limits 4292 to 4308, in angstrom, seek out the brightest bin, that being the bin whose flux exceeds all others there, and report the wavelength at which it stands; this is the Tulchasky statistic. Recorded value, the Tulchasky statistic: 4294.76 angstrom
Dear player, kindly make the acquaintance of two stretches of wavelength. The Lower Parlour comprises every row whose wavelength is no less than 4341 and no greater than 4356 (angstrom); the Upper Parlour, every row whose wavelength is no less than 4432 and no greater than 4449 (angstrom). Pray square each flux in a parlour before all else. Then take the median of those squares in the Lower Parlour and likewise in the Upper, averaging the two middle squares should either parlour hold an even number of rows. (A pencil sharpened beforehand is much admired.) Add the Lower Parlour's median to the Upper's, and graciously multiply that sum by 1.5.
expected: 3765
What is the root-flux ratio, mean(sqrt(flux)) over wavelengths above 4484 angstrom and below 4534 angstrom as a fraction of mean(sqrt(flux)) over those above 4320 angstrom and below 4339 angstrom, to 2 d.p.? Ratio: 1.06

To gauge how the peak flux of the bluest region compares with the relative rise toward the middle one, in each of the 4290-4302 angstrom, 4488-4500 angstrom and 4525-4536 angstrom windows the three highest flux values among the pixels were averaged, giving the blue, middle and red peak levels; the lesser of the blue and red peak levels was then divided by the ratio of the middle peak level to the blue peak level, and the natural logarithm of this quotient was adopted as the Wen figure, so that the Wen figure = 3.27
